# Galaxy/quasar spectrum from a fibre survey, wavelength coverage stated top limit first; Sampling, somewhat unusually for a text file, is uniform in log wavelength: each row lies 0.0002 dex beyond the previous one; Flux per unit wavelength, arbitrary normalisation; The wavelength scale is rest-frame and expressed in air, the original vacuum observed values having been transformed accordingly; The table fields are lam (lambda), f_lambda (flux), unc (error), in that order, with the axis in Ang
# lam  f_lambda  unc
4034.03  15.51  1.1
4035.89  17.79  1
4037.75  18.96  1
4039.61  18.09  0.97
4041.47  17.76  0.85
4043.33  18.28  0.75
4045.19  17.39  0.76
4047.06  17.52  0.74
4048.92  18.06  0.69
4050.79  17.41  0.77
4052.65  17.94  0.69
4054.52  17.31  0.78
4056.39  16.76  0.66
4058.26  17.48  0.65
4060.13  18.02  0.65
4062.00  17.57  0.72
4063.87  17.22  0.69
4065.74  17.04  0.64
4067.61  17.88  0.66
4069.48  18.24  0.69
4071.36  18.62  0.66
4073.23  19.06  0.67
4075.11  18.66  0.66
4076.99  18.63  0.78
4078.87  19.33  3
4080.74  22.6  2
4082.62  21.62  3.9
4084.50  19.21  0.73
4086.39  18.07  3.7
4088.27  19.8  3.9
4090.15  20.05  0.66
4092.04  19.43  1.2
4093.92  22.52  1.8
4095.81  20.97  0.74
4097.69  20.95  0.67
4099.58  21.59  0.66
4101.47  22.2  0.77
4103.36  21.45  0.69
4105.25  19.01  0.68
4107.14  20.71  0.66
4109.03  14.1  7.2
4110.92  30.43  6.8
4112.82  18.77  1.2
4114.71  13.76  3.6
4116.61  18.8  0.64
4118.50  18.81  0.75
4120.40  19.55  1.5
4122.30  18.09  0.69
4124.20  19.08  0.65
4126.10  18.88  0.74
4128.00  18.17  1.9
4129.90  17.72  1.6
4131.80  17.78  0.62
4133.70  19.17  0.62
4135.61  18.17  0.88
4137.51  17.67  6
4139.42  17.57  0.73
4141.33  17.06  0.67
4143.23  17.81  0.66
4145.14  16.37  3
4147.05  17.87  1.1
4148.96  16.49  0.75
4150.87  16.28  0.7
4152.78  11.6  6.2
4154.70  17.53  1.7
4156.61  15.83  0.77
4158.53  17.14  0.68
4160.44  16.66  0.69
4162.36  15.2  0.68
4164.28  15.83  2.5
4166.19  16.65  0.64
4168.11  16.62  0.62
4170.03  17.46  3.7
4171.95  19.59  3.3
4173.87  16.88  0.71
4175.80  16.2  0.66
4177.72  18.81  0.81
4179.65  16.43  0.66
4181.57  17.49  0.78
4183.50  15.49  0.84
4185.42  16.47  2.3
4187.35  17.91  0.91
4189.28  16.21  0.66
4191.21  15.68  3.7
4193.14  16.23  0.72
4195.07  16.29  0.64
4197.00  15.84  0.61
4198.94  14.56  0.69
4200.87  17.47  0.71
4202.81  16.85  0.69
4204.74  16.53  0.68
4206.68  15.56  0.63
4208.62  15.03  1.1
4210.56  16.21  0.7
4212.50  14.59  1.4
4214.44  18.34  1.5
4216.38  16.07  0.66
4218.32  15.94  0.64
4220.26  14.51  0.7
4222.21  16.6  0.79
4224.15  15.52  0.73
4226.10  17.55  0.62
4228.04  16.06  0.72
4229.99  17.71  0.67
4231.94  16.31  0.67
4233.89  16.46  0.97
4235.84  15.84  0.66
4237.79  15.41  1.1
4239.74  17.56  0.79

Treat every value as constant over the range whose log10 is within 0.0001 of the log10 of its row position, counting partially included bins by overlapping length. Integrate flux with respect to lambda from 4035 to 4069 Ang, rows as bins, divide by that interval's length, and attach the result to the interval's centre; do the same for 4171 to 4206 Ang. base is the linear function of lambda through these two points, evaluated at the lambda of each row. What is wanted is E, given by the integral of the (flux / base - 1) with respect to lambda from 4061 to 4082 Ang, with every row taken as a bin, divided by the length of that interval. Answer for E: 0.06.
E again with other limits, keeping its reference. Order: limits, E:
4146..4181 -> -0.02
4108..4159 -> 0.04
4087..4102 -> 0.20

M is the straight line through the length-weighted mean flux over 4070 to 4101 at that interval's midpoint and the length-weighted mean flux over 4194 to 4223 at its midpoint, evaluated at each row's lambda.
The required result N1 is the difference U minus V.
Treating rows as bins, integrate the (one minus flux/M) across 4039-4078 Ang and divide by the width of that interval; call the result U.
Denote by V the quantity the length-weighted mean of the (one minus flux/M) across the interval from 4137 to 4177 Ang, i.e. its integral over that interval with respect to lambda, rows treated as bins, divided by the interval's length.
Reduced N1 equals 0.09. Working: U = 0.148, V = 0.06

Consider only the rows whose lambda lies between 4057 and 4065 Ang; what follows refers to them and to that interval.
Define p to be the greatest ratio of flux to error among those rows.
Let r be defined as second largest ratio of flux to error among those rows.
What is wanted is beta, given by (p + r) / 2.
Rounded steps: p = 28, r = 26.9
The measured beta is 27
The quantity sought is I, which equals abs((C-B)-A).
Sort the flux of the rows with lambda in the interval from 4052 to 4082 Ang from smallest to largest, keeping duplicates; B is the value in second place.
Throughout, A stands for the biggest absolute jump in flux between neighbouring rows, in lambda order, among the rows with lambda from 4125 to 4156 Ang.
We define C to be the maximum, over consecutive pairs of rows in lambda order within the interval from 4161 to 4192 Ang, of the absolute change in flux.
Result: 20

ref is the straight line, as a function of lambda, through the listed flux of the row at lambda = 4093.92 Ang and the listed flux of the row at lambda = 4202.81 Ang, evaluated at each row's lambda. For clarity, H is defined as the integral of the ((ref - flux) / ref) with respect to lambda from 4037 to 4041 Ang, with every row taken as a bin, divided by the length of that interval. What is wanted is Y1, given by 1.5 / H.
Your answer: 5.5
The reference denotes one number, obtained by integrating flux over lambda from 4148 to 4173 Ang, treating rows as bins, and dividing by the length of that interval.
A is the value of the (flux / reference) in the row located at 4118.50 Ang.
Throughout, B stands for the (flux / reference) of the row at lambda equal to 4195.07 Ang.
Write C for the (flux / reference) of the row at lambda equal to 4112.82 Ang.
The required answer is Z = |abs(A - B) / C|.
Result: 0.13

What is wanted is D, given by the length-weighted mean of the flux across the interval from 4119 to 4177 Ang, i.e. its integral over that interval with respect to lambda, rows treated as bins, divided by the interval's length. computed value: 17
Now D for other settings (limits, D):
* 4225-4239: 16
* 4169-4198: 17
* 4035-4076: 18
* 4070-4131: 20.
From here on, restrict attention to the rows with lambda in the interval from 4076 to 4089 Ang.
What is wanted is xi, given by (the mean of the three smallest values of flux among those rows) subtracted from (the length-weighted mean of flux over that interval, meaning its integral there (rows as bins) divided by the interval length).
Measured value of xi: 1.3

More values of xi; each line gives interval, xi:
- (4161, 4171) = 0.5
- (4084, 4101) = 1.5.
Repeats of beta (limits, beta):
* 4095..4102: 32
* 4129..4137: 30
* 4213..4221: 25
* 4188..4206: 26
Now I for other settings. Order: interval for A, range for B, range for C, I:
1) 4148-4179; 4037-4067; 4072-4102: 20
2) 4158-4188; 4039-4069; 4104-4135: 3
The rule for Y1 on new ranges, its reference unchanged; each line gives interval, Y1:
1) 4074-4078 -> 7.4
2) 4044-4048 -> 5.0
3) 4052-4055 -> 5.3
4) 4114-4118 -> 6.9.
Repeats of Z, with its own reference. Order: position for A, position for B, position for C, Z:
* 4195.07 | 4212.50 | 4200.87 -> 0.10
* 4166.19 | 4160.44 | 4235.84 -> 0.00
